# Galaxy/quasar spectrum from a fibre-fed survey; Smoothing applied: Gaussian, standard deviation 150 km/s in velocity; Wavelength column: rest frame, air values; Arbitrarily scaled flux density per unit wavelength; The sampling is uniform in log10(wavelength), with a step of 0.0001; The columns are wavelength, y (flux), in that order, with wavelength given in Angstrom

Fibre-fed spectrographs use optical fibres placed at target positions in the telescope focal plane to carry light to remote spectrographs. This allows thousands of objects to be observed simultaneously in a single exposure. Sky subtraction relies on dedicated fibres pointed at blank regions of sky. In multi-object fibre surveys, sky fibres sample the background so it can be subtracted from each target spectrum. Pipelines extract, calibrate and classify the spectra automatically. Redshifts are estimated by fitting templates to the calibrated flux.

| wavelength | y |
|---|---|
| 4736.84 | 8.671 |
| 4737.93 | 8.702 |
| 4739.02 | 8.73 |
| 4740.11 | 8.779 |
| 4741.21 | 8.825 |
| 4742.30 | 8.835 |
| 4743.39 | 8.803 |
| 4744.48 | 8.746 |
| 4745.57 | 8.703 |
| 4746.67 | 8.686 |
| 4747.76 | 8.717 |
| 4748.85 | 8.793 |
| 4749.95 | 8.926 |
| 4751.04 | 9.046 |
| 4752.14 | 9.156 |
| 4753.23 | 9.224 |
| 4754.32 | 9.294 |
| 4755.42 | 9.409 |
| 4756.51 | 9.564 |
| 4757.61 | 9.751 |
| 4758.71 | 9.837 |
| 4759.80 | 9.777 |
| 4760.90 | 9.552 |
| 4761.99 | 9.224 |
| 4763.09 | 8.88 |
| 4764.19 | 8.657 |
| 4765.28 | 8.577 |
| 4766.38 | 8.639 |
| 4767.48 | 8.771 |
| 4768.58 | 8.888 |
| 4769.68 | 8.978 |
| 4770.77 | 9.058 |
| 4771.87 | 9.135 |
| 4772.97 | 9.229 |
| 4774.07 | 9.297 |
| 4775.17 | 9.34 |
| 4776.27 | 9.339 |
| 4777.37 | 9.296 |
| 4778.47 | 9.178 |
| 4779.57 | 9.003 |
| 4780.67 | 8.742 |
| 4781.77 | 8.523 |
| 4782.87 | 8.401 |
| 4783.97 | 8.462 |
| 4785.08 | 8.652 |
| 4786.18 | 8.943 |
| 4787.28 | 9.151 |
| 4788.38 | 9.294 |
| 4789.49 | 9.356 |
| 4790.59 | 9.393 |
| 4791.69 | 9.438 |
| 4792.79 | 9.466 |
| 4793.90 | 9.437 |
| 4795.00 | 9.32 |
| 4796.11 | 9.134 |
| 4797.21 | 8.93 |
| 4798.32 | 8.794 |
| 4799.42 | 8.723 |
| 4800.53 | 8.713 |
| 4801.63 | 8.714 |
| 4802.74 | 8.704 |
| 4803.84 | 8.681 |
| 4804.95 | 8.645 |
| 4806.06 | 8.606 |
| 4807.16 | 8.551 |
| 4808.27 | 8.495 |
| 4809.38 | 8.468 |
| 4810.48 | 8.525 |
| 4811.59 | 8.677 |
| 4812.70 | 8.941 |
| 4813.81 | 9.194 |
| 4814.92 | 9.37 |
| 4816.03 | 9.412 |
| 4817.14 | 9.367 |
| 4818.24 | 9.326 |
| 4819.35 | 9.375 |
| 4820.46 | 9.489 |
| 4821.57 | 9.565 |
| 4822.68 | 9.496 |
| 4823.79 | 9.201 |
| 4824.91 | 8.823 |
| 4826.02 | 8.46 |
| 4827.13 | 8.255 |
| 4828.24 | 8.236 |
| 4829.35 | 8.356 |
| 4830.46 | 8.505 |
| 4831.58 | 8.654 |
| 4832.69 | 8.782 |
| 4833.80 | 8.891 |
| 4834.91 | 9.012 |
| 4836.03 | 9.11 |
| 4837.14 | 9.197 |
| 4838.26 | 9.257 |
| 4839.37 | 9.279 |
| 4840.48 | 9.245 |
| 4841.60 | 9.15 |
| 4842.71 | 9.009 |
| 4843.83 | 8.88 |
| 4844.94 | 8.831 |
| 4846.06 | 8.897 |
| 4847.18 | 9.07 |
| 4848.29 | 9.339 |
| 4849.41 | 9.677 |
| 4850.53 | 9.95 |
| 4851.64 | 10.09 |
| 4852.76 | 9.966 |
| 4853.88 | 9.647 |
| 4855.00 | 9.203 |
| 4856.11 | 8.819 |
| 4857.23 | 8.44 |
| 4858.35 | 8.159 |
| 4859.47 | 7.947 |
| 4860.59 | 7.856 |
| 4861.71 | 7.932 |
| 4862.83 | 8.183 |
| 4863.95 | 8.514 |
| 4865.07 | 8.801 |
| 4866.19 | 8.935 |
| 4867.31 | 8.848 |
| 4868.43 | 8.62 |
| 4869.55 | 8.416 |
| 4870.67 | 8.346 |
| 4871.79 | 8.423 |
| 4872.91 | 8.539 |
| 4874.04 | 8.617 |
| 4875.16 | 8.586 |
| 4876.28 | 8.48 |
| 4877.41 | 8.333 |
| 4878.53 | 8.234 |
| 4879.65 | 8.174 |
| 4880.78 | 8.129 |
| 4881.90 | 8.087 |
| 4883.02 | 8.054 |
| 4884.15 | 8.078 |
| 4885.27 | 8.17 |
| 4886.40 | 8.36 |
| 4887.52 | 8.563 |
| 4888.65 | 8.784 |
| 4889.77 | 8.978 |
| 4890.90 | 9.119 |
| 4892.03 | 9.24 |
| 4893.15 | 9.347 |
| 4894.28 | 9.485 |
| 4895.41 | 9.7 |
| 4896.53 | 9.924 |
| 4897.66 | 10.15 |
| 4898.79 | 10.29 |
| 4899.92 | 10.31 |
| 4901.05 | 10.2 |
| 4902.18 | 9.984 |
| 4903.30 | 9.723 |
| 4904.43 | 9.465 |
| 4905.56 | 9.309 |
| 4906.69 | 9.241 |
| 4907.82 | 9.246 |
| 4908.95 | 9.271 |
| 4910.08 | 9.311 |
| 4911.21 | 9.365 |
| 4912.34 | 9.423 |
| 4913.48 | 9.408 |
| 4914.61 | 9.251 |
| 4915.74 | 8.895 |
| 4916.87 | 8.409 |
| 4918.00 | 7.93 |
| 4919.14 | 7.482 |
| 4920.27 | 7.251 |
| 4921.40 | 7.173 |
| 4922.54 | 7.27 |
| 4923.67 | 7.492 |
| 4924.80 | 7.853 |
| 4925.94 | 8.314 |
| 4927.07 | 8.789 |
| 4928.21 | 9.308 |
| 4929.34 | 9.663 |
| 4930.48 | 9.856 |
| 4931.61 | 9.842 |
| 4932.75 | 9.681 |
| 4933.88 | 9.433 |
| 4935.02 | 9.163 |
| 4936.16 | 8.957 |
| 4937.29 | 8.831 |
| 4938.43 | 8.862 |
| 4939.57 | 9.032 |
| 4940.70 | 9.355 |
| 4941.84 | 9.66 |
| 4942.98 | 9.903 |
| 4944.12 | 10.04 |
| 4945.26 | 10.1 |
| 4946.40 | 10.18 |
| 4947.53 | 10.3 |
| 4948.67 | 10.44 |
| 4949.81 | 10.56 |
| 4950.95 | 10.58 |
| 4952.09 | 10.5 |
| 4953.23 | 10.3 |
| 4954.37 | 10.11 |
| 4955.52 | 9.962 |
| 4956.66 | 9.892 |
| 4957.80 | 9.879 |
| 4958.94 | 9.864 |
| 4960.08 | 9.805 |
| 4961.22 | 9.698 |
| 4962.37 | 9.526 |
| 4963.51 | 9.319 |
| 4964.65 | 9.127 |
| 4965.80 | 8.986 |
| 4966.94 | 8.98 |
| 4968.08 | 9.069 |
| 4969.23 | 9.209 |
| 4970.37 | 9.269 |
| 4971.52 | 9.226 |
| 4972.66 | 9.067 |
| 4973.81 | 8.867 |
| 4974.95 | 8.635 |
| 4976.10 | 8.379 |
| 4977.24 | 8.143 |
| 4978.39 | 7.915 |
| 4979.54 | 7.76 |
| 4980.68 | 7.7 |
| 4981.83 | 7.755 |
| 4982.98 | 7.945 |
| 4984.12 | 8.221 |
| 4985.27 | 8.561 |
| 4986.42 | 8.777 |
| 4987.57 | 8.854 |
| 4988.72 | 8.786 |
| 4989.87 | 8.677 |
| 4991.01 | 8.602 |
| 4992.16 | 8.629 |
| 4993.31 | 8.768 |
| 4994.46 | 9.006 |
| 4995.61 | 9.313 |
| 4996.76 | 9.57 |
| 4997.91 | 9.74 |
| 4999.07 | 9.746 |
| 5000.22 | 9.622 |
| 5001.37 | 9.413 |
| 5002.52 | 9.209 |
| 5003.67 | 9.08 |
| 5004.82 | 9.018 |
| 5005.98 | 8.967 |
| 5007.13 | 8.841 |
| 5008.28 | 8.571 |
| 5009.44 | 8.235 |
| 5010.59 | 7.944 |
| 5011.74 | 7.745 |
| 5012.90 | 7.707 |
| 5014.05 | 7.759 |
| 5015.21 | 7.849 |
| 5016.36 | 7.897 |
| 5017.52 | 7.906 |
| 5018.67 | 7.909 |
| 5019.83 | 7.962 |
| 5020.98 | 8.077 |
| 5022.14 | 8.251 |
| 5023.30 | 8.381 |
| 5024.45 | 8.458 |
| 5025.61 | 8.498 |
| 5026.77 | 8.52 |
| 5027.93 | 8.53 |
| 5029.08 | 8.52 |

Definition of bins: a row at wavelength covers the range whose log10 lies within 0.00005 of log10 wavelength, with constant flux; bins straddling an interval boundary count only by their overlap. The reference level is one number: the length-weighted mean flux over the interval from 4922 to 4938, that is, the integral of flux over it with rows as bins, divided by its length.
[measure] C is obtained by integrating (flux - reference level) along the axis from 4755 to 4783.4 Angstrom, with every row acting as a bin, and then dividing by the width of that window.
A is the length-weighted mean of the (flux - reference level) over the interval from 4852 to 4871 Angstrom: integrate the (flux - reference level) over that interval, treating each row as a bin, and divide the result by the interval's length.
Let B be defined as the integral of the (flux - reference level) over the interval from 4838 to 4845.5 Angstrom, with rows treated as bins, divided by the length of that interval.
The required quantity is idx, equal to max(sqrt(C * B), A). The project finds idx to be 0.21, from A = -0.25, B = 0.19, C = 0.22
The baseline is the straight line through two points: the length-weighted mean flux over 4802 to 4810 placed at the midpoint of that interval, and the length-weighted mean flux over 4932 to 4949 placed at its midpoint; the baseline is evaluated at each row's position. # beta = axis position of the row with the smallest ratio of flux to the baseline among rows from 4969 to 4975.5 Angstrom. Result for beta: 4974.95 Angstrom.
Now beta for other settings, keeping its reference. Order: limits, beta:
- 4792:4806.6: 4806.06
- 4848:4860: 4859.47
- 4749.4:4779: 4765.28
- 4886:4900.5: 4886.40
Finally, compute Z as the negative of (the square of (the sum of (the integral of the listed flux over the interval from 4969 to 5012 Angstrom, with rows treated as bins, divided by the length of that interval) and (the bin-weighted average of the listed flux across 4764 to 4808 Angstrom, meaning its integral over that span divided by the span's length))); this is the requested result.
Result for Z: -313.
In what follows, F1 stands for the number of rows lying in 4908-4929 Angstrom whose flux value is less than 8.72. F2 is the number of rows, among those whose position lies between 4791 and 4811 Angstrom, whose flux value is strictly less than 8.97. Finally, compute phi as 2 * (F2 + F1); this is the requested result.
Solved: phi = 44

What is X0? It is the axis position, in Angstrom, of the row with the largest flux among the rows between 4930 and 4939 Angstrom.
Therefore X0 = 4930.48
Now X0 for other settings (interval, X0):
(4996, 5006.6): 4999.07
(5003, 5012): 5003.67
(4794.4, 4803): 4795.00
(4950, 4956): 4950.95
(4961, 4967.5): 4961.22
